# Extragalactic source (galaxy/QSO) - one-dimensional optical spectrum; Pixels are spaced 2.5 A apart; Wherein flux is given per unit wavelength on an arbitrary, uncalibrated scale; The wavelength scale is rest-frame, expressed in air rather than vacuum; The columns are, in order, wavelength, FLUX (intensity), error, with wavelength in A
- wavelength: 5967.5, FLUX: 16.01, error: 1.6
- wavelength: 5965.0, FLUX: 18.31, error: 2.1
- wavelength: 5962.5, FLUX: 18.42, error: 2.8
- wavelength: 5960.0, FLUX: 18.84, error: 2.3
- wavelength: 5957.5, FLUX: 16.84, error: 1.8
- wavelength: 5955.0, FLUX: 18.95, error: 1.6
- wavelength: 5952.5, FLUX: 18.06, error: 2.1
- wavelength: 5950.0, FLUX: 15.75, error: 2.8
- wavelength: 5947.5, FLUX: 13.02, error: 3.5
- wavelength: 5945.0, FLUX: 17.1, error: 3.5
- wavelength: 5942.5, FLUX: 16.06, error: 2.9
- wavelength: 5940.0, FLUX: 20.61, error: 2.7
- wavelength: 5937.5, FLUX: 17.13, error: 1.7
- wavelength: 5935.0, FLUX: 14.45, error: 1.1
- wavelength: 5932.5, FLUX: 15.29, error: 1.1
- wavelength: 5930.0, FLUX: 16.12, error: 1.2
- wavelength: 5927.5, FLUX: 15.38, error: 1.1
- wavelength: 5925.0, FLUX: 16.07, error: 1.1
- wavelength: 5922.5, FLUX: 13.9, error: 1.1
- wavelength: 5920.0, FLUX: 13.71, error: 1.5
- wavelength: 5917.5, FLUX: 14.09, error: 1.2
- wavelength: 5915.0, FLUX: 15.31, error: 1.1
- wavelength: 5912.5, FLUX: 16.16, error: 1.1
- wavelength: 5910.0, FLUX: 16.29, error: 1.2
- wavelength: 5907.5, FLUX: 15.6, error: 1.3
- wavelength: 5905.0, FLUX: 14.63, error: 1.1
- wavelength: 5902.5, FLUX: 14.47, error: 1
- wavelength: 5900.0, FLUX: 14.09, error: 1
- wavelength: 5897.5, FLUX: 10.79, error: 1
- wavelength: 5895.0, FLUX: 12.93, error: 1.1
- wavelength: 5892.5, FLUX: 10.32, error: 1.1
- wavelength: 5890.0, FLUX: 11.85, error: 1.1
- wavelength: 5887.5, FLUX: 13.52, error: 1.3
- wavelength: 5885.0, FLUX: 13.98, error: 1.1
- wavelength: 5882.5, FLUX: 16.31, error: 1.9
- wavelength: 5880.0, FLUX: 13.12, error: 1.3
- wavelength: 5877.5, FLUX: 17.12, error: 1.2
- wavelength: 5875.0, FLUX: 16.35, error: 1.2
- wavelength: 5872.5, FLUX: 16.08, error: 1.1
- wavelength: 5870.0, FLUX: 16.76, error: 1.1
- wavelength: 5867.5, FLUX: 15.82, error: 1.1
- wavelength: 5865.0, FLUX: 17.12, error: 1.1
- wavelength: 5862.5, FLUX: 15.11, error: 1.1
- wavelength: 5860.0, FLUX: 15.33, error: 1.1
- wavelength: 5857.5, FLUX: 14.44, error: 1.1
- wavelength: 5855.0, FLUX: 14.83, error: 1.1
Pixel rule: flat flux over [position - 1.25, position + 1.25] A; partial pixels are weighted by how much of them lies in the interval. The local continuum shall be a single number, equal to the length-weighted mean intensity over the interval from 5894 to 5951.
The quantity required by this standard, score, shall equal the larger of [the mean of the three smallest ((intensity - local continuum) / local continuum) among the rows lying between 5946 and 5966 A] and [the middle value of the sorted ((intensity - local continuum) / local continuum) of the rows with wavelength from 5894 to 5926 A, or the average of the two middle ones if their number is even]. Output 0.00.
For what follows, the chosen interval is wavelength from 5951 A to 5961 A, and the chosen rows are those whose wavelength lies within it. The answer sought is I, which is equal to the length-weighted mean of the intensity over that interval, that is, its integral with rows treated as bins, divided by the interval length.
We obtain 18.1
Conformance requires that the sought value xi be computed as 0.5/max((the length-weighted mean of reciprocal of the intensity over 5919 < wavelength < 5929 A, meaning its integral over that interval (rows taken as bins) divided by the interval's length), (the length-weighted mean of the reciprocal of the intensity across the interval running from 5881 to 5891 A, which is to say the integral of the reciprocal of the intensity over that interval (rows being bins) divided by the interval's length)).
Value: 6.9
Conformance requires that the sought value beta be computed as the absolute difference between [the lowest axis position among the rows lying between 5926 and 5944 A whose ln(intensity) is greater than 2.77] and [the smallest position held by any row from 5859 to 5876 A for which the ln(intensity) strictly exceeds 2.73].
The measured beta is 65.0 A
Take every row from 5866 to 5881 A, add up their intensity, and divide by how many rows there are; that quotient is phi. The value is 15.9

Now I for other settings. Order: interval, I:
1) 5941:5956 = 16.5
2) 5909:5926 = 15.0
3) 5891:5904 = 12.5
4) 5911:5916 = 15.8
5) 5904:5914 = 15.7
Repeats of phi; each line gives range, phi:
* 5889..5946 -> 14.9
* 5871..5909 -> 14.1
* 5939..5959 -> 17.0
